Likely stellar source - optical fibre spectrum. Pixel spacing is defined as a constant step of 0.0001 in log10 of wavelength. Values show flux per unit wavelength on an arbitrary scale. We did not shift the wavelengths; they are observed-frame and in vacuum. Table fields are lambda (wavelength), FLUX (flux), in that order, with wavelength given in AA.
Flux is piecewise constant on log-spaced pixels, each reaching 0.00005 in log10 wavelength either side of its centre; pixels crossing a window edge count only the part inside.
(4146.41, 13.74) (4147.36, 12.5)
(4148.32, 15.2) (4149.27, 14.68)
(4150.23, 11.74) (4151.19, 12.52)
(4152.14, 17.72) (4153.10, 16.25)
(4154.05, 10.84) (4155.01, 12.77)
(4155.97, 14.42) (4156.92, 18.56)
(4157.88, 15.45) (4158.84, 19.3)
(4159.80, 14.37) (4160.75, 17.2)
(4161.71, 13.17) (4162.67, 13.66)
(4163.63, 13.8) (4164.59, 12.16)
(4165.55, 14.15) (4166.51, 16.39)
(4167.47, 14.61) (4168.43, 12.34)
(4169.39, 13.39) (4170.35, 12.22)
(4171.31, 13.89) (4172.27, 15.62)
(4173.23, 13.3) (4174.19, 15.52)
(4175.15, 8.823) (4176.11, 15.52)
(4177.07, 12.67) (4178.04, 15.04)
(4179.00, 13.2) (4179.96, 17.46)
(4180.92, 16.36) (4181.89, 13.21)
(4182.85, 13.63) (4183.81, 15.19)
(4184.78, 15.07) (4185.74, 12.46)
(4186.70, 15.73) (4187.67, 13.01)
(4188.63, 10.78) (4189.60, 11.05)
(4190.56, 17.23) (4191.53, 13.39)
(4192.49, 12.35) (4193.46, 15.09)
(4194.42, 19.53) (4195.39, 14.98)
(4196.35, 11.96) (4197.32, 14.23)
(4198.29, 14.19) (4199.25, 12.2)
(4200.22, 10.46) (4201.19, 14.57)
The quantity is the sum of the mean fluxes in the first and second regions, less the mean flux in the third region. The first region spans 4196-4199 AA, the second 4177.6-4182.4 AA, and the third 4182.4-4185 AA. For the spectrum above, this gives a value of 13.9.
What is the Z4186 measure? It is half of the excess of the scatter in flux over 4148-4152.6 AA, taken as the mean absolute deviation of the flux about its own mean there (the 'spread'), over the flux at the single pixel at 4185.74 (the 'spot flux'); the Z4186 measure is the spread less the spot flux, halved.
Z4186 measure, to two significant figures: -5.3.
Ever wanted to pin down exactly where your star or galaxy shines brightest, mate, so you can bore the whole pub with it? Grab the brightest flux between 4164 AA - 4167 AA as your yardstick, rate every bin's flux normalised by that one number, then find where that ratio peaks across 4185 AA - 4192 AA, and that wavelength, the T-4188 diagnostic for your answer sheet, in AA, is 4190.56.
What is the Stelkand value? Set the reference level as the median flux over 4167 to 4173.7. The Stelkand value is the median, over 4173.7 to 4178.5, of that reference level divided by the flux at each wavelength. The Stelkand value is 0.89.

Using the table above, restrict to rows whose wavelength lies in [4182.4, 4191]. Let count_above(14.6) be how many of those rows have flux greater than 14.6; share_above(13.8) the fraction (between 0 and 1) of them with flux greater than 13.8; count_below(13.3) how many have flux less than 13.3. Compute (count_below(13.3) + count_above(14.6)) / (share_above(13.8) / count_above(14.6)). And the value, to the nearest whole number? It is 72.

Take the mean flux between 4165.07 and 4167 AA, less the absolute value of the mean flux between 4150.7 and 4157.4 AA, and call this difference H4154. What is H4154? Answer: 0.5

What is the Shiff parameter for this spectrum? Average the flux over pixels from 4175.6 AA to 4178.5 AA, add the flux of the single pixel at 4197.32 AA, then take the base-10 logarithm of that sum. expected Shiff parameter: 1.46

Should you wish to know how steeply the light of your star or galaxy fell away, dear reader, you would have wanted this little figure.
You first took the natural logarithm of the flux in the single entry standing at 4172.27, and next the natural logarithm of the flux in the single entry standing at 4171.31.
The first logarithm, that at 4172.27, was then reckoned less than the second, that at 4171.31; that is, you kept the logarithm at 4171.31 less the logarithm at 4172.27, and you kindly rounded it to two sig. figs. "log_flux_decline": -0.12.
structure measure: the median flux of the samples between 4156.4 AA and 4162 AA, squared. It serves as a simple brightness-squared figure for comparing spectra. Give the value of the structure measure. 267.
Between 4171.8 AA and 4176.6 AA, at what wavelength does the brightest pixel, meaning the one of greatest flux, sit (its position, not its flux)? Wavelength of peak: 4172.27 AA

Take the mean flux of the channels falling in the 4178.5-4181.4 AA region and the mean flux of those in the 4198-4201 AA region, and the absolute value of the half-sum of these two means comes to 14.0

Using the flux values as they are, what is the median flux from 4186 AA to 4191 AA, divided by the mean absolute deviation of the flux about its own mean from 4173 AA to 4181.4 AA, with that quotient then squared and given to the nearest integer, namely 44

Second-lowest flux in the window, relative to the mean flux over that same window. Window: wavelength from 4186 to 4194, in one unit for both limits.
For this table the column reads 0.81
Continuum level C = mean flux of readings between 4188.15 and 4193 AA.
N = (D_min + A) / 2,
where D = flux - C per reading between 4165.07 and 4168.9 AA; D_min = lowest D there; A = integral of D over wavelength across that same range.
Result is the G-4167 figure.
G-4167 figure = 2.4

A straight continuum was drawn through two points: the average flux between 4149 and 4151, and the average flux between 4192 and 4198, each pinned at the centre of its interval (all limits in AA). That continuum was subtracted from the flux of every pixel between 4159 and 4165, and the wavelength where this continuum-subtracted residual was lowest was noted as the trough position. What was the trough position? 4164.59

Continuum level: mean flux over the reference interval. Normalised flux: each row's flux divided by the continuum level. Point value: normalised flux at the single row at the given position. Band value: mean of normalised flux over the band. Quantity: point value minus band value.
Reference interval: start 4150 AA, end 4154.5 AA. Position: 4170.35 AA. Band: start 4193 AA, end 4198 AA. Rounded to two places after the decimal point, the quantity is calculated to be -0.21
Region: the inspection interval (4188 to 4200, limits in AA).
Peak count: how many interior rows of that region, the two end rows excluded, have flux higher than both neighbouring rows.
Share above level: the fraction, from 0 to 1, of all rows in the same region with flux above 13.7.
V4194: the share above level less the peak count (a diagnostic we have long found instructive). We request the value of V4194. -2.5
